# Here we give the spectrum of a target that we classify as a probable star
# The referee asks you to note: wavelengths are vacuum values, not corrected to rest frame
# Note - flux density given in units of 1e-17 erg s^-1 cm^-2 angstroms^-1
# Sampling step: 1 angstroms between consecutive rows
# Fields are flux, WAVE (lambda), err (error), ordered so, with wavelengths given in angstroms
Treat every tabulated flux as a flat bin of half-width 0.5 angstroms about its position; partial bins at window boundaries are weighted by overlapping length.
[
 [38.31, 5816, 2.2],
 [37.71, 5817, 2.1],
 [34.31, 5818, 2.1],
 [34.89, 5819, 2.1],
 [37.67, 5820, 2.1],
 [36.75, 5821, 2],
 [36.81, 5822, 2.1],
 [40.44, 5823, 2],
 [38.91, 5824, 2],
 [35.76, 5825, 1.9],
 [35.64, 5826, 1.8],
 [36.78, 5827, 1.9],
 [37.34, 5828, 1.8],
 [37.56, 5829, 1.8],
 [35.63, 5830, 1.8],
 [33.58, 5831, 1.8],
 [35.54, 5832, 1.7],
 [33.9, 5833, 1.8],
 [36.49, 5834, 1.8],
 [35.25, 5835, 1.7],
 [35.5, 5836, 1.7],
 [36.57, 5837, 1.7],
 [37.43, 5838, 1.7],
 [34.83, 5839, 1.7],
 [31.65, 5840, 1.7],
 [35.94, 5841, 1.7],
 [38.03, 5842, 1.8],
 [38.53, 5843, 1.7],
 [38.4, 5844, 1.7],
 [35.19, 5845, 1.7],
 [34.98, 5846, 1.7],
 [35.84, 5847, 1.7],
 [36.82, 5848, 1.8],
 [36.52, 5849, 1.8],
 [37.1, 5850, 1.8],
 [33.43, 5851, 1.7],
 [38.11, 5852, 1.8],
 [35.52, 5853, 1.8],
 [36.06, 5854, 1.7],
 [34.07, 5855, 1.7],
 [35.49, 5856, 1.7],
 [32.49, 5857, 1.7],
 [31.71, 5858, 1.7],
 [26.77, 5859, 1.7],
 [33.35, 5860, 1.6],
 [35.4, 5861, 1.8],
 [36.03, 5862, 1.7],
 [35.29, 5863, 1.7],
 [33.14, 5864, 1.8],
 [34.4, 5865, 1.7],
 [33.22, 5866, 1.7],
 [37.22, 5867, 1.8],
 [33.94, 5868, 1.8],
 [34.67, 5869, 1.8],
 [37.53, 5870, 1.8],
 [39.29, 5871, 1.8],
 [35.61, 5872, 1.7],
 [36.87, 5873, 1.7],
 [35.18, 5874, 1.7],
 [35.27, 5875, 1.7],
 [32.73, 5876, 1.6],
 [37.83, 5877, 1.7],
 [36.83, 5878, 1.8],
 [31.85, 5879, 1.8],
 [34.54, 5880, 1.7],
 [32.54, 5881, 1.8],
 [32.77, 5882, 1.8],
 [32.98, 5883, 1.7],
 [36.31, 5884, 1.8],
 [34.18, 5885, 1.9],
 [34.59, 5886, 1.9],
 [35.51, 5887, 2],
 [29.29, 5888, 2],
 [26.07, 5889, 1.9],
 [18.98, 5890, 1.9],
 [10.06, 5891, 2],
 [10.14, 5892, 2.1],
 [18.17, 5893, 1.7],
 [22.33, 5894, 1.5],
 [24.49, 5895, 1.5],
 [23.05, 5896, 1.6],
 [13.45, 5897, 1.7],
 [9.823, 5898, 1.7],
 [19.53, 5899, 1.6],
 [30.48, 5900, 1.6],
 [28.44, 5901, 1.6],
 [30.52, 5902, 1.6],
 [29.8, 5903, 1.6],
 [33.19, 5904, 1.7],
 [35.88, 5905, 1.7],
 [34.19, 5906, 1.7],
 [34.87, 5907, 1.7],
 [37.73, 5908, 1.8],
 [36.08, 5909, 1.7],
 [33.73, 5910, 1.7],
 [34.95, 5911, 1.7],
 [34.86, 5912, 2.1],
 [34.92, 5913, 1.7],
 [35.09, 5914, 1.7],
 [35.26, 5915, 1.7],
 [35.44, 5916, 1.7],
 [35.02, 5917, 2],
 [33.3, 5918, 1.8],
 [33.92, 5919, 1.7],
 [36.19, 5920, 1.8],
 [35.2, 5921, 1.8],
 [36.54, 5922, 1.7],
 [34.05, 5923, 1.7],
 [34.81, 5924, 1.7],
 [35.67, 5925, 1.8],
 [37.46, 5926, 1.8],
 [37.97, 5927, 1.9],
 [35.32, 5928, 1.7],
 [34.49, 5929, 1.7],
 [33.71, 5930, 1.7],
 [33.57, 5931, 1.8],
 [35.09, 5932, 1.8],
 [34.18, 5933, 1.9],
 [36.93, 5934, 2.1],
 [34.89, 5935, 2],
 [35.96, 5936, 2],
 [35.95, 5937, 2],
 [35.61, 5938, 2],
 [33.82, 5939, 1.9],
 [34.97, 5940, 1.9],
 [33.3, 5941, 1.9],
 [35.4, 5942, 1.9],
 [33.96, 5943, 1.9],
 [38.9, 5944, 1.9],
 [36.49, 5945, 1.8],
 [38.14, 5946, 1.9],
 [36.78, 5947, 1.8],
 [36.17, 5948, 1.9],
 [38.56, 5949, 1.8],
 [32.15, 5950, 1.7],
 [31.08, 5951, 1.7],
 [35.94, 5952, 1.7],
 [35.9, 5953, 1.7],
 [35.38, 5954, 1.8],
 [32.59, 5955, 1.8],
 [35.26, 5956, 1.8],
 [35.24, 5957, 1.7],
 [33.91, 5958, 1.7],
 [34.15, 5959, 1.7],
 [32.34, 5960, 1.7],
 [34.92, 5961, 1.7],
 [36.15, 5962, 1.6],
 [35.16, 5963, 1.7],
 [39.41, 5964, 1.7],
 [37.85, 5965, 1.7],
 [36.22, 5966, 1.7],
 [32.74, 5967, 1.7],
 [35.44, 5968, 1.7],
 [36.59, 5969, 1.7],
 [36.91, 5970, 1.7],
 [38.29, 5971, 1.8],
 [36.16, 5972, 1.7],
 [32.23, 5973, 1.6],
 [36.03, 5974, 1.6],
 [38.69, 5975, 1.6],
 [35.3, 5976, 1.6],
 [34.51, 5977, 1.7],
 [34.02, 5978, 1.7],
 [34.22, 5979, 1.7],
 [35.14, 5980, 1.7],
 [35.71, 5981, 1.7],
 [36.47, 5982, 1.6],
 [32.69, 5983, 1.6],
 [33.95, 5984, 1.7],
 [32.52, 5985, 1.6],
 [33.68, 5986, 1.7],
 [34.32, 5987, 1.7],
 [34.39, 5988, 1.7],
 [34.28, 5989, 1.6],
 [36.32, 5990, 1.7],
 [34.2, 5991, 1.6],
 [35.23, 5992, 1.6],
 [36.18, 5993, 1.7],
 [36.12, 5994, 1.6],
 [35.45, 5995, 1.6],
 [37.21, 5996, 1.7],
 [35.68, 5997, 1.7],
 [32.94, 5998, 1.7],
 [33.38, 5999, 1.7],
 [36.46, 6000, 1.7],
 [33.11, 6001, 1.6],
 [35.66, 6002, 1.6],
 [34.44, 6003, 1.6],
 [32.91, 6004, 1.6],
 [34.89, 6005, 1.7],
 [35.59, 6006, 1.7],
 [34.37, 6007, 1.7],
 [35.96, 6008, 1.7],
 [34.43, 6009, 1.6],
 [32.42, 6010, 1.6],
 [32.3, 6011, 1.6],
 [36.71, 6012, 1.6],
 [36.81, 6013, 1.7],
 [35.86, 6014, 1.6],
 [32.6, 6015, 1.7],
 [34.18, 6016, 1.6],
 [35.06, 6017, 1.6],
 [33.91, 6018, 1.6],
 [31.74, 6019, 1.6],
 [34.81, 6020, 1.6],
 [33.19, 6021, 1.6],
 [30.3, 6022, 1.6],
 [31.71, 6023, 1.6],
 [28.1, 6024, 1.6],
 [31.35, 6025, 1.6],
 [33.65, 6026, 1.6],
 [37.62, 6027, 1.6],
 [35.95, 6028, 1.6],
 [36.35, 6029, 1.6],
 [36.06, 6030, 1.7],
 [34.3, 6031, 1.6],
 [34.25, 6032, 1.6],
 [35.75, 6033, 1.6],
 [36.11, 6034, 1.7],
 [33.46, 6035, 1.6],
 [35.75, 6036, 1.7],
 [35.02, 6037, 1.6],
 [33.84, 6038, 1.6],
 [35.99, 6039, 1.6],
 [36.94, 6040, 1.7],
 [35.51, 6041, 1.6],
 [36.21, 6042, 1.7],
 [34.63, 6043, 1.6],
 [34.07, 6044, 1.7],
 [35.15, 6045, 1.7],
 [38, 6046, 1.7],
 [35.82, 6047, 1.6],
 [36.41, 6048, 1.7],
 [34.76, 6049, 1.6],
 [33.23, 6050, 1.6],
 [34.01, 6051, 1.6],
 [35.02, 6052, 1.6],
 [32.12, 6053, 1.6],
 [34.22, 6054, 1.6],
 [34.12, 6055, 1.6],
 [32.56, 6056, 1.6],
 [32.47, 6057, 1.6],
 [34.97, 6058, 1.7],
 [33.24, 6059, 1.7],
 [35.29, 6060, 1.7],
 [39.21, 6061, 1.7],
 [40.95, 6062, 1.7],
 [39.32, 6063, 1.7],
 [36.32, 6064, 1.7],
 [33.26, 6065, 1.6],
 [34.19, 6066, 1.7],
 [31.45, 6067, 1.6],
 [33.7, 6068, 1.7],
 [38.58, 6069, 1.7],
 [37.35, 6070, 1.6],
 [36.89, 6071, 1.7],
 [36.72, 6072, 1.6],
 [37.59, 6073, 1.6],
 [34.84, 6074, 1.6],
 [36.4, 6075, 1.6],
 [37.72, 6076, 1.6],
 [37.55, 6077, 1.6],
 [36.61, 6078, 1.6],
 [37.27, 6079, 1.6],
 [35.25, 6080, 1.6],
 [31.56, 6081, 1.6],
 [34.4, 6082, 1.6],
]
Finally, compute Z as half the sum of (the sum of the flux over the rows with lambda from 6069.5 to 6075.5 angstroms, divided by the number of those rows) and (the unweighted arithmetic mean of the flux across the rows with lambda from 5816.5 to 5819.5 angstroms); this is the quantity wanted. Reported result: 36.1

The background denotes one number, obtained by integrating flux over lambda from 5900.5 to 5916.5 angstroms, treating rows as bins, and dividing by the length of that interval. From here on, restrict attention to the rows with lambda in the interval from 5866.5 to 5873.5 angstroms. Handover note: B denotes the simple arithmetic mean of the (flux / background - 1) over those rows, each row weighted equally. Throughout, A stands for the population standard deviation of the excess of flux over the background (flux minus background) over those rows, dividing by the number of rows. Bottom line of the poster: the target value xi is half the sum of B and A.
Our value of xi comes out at 0.9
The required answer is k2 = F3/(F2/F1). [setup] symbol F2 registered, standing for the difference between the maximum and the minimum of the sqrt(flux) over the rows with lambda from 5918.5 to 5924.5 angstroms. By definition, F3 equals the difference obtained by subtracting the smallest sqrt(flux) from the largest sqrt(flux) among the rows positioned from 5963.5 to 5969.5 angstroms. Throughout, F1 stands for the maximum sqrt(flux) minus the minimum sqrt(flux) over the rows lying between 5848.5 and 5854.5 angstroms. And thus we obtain 0.99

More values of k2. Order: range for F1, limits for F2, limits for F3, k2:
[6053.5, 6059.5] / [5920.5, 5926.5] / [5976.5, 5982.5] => 0.16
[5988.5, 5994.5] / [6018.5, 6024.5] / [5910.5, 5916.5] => 0.01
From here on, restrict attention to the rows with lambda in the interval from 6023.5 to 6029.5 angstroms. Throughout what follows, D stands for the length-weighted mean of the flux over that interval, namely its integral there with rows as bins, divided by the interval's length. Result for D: 33.8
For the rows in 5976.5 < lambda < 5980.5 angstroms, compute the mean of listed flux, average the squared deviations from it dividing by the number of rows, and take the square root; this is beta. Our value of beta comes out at 0.4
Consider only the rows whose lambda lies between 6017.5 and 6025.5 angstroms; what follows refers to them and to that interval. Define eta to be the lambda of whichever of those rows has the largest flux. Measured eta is 6020 angstroms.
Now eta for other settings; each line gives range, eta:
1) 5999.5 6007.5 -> 6000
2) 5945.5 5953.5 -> 5949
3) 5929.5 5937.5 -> 5934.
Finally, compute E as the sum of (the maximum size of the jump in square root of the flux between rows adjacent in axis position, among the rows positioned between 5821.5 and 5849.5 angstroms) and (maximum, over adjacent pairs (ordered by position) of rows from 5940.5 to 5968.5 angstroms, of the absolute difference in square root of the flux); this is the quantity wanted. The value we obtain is 0.91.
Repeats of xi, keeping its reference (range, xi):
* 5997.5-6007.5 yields 0.6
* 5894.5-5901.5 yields 3.3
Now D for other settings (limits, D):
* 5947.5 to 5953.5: 35.0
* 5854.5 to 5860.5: 32.3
